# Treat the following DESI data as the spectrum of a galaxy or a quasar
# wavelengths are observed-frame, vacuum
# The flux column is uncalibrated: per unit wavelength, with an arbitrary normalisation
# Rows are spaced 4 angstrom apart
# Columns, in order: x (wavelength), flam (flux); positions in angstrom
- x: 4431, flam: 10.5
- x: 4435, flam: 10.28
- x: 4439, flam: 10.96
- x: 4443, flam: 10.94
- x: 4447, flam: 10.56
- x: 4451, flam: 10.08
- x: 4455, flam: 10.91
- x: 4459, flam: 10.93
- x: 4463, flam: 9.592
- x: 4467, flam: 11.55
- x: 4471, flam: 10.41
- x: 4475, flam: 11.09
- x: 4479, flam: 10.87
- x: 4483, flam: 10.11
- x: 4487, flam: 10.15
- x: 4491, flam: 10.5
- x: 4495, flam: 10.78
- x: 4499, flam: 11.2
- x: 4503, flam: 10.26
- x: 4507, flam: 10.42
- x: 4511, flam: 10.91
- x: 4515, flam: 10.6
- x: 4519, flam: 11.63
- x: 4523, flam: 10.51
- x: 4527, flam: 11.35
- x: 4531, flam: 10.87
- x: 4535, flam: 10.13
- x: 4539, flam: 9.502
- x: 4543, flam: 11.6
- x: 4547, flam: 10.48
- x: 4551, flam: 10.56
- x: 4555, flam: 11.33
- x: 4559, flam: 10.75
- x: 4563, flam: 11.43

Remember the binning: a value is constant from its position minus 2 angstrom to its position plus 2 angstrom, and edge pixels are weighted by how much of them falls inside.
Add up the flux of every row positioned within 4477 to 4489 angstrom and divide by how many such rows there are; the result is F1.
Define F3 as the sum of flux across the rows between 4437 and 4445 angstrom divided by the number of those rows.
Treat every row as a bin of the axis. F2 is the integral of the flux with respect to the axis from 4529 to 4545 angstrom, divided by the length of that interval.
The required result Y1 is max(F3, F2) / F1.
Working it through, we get 1.06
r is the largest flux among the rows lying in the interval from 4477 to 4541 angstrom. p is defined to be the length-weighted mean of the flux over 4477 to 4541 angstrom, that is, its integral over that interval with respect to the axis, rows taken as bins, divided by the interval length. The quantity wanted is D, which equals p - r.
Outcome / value -1.02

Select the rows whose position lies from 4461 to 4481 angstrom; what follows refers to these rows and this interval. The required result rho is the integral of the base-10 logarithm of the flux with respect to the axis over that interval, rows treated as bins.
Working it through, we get 20.6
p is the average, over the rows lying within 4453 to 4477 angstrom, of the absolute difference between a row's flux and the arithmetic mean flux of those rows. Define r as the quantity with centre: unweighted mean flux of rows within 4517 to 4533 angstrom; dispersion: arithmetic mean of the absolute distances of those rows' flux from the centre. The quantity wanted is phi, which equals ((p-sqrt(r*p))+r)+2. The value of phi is 2.45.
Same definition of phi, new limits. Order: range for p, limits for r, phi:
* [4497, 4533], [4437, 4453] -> 2.34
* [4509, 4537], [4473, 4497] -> 2.36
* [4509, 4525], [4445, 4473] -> 2.42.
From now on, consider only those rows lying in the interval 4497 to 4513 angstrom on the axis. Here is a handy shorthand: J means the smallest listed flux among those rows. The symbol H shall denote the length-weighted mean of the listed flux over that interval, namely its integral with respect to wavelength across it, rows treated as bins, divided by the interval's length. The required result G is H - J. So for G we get 0.44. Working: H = 10.7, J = 10.26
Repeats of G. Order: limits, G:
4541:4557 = 0.51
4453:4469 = 1.15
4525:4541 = 0.96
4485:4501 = 0.51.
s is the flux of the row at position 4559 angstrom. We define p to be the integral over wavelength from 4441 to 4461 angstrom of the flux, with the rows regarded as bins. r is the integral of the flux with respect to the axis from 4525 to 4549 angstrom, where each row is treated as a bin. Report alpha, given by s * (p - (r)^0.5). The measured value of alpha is 2125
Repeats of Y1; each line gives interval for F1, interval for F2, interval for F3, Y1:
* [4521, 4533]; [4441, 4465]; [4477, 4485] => 0.96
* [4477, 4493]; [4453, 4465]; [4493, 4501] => 1.06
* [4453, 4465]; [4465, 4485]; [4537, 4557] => 1.03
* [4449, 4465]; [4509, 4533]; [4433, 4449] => 1.06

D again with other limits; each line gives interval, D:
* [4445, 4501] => -0.93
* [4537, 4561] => -0.90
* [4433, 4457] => -0.34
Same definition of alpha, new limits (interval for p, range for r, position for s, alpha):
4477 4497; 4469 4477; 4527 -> 2274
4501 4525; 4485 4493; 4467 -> 2867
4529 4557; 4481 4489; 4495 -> 3114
